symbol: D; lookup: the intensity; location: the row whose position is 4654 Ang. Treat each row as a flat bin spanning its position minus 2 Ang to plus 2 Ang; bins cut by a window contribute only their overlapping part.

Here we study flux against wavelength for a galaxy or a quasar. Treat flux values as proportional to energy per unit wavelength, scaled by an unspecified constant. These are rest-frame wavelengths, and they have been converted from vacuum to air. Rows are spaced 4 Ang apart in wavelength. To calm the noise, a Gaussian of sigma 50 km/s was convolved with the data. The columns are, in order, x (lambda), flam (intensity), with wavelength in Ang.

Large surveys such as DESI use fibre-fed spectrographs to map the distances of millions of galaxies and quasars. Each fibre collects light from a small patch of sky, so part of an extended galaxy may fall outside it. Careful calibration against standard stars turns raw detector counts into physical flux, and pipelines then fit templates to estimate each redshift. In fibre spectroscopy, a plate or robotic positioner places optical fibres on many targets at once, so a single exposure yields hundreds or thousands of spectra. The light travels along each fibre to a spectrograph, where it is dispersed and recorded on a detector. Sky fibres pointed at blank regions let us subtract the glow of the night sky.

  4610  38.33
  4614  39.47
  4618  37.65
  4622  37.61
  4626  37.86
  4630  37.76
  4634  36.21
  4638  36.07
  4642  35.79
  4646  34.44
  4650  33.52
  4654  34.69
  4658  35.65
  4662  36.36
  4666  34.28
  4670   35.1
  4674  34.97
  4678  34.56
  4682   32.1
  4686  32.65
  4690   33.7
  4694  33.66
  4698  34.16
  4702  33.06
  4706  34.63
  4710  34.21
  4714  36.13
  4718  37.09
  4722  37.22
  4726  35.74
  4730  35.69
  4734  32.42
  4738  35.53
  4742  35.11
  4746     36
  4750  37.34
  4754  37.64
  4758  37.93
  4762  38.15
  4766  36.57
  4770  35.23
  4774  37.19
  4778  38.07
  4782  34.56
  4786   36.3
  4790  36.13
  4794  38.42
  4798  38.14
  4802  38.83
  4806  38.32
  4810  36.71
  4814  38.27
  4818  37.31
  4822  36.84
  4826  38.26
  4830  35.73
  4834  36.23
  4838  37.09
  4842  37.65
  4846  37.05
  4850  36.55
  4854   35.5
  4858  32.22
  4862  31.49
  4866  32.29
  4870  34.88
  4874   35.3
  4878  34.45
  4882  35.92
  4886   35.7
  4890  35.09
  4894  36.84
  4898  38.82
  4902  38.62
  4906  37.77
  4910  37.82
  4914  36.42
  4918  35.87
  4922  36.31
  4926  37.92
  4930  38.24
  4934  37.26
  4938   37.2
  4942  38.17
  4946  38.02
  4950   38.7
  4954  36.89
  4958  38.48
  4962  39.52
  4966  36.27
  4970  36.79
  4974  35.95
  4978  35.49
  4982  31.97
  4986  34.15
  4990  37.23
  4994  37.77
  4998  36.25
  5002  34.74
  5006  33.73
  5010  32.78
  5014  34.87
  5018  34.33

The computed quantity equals 34.69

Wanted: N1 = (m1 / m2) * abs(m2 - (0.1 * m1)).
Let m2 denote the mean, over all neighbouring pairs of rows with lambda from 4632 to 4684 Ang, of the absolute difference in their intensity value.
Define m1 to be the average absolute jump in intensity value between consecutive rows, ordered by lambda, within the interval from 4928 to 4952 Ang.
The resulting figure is 0.53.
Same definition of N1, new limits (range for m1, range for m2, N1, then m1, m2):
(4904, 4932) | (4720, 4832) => 0.69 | 0.73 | 1.29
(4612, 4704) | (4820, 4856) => 0.77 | 0.84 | 1.00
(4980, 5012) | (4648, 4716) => 1.30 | 1.54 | 0.99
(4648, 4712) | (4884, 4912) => 0.84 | 0.93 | 0.91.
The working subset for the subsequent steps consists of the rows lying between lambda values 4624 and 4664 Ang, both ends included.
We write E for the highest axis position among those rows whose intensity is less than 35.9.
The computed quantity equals 4658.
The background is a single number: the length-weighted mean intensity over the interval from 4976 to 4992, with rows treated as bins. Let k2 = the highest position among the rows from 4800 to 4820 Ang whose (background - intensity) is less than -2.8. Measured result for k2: 4814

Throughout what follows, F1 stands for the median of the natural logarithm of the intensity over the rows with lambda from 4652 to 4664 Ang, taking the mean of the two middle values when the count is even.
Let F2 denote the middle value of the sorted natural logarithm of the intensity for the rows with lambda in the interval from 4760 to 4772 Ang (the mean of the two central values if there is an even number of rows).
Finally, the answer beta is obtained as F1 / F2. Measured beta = 0.99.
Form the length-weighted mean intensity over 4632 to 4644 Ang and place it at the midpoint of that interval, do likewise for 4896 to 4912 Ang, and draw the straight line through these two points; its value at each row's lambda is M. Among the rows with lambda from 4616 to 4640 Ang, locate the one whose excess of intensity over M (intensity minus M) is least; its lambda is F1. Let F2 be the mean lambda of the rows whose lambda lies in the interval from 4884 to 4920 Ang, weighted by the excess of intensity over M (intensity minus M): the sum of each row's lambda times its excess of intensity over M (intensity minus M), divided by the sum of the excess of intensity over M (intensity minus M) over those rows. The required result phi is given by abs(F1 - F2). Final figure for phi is 262.7 Ang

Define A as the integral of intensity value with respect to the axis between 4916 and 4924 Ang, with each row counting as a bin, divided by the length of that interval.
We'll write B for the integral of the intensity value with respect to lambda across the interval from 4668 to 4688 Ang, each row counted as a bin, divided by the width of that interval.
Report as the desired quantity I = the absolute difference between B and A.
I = 2.2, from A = 36.1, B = 33.9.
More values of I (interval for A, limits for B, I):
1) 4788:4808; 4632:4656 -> 2.8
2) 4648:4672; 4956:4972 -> 2.8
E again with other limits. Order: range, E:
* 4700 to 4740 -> 4738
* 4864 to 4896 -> 4890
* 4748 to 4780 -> 4770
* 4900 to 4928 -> 4918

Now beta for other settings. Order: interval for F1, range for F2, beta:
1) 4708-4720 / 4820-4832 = 0.99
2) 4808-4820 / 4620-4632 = 1.00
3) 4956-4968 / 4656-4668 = 1.02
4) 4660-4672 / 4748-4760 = 0.98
